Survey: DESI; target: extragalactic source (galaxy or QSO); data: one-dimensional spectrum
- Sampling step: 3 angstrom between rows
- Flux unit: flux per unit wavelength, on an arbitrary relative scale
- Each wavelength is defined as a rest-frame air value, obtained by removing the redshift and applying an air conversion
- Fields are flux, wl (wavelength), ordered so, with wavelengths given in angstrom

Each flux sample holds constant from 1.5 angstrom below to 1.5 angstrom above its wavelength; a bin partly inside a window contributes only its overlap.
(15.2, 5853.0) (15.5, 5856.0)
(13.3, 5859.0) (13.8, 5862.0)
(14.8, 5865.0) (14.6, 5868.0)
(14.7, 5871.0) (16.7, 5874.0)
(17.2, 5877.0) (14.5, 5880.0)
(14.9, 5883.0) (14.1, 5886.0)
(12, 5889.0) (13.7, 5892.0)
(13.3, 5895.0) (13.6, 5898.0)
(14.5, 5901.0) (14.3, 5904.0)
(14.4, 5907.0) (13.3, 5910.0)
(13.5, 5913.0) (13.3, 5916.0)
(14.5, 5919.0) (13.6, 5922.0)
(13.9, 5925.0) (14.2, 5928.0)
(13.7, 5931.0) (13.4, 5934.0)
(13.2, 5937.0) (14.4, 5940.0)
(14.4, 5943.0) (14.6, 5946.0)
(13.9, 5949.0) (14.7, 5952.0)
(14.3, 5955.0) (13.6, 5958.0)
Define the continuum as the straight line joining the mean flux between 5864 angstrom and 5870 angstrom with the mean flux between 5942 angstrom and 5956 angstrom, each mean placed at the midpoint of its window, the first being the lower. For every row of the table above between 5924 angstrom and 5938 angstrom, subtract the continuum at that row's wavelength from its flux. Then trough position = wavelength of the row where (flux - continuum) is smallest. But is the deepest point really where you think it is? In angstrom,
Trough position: 5937.0 angstrom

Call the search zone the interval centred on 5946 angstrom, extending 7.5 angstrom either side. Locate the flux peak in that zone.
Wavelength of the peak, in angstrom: 5952.0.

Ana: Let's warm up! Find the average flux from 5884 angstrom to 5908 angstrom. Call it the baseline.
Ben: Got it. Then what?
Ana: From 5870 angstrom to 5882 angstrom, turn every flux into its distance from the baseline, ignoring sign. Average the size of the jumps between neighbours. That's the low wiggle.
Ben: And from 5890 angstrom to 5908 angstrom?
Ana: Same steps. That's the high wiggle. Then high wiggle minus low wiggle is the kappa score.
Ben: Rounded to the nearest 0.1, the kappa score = -1.4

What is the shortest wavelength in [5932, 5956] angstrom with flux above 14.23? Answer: 5940.0 angstrom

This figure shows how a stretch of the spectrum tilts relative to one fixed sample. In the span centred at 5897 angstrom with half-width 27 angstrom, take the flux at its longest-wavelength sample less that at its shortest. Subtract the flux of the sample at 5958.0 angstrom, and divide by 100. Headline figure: -0.147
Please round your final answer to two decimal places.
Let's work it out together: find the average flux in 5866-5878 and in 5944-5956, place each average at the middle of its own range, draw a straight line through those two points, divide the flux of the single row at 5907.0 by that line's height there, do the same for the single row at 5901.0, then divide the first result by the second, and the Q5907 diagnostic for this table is 1.00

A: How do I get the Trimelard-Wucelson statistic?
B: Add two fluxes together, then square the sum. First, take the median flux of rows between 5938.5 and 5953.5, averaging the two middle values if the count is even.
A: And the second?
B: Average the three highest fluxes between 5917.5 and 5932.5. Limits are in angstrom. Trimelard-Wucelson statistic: 818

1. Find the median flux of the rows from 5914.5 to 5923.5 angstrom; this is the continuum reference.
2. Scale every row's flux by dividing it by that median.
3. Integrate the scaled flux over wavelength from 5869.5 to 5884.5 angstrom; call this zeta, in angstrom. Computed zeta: 17.2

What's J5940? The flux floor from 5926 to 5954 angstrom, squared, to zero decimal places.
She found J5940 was 174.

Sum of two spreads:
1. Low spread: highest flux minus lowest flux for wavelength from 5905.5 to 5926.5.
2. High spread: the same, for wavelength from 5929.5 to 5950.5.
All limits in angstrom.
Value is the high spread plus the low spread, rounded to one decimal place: 2.6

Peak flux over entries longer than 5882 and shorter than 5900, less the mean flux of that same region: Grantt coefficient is 1.3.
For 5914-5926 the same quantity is 0.7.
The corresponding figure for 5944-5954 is 0.3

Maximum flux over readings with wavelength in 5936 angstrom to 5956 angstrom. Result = 14.7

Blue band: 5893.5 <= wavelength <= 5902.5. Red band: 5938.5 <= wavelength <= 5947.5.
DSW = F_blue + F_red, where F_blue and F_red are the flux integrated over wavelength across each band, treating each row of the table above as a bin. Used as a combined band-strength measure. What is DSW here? 254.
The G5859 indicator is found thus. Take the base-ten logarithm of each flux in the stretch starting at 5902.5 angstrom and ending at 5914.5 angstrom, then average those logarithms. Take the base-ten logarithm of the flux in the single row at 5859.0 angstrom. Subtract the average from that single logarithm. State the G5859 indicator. -0.018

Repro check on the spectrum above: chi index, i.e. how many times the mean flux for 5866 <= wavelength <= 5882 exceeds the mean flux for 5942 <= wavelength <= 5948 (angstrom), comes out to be 1.07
